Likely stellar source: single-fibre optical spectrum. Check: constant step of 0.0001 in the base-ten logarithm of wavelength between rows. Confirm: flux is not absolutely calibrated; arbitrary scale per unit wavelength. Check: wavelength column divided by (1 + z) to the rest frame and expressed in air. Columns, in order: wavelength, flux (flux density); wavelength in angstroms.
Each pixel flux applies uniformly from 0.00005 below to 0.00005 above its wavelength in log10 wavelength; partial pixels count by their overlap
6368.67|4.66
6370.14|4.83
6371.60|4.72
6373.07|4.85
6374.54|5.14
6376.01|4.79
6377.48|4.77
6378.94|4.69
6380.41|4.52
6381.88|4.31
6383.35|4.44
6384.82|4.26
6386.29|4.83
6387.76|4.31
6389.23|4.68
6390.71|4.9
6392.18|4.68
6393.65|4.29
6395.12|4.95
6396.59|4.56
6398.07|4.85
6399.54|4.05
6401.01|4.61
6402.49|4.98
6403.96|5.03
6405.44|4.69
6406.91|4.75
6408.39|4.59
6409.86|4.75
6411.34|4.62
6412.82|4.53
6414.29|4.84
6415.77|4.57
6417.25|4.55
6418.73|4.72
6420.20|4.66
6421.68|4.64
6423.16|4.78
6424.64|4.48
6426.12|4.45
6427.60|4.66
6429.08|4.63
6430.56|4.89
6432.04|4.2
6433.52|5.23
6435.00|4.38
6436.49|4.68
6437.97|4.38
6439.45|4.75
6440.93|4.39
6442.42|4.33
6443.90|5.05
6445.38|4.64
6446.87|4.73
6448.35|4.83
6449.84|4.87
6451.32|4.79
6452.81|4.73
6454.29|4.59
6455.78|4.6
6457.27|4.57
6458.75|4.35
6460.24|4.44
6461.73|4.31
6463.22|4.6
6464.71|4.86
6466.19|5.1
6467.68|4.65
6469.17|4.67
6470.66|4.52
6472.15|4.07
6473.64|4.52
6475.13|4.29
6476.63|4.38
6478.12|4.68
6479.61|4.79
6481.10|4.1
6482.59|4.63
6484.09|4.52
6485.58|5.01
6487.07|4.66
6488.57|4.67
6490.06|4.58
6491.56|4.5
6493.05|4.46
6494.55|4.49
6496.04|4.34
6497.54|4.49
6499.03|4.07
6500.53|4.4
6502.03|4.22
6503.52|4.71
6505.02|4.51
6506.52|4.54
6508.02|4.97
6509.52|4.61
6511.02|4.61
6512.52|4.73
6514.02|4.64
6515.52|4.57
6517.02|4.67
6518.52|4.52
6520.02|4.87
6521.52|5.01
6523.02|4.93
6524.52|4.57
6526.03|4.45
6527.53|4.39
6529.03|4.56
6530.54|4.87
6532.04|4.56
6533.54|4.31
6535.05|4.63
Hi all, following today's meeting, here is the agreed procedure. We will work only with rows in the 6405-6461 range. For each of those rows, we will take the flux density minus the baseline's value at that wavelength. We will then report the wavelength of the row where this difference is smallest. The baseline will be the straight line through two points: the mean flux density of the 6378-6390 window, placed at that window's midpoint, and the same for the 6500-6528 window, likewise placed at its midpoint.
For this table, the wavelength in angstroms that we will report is 6432.04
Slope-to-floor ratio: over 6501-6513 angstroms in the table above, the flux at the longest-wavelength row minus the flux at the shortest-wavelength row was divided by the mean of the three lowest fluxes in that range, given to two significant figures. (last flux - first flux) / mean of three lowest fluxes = 0.12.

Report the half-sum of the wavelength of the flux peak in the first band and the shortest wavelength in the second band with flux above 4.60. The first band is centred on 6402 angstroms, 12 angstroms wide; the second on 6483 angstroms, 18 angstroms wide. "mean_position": 6441.0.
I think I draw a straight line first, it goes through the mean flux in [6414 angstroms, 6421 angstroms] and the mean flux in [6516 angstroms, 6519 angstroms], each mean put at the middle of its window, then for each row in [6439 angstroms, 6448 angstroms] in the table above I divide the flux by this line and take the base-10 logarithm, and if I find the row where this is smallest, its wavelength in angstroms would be 6442.42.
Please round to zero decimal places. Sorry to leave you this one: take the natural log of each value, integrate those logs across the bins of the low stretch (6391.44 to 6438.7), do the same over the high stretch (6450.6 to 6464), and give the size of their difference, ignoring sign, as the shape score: 52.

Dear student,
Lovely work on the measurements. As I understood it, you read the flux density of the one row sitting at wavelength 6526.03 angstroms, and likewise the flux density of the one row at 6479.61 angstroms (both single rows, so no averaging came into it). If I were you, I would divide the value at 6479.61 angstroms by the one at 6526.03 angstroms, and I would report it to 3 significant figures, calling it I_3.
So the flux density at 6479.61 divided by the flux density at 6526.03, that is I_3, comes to 1.08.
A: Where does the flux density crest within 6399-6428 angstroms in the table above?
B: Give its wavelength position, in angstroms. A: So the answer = 6403.96 angstroms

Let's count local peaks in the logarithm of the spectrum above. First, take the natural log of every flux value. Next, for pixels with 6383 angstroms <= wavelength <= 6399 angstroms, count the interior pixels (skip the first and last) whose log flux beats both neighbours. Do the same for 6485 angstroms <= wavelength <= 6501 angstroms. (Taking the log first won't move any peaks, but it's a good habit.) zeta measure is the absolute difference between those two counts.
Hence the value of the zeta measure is 0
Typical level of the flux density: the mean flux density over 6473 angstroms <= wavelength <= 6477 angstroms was 4.4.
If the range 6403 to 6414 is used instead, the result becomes 4.7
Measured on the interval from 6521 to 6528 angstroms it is 4.7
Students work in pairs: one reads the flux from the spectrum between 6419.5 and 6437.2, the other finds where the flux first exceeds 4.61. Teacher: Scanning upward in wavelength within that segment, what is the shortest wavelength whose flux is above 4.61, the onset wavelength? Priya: 6420.20 angstroms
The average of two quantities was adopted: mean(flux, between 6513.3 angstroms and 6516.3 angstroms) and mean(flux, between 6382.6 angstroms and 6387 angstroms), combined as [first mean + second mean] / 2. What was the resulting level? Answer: 4.56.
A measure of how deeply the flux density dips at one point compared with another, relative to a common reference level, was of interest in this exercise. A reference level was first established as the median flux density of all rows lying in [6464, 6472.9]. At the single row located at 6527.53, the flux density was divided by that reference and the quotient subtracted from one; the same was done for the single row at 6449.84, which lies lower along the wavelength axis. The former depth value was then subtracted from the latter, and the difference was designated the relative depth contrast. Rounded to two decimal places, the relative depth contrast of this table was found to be -0.10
